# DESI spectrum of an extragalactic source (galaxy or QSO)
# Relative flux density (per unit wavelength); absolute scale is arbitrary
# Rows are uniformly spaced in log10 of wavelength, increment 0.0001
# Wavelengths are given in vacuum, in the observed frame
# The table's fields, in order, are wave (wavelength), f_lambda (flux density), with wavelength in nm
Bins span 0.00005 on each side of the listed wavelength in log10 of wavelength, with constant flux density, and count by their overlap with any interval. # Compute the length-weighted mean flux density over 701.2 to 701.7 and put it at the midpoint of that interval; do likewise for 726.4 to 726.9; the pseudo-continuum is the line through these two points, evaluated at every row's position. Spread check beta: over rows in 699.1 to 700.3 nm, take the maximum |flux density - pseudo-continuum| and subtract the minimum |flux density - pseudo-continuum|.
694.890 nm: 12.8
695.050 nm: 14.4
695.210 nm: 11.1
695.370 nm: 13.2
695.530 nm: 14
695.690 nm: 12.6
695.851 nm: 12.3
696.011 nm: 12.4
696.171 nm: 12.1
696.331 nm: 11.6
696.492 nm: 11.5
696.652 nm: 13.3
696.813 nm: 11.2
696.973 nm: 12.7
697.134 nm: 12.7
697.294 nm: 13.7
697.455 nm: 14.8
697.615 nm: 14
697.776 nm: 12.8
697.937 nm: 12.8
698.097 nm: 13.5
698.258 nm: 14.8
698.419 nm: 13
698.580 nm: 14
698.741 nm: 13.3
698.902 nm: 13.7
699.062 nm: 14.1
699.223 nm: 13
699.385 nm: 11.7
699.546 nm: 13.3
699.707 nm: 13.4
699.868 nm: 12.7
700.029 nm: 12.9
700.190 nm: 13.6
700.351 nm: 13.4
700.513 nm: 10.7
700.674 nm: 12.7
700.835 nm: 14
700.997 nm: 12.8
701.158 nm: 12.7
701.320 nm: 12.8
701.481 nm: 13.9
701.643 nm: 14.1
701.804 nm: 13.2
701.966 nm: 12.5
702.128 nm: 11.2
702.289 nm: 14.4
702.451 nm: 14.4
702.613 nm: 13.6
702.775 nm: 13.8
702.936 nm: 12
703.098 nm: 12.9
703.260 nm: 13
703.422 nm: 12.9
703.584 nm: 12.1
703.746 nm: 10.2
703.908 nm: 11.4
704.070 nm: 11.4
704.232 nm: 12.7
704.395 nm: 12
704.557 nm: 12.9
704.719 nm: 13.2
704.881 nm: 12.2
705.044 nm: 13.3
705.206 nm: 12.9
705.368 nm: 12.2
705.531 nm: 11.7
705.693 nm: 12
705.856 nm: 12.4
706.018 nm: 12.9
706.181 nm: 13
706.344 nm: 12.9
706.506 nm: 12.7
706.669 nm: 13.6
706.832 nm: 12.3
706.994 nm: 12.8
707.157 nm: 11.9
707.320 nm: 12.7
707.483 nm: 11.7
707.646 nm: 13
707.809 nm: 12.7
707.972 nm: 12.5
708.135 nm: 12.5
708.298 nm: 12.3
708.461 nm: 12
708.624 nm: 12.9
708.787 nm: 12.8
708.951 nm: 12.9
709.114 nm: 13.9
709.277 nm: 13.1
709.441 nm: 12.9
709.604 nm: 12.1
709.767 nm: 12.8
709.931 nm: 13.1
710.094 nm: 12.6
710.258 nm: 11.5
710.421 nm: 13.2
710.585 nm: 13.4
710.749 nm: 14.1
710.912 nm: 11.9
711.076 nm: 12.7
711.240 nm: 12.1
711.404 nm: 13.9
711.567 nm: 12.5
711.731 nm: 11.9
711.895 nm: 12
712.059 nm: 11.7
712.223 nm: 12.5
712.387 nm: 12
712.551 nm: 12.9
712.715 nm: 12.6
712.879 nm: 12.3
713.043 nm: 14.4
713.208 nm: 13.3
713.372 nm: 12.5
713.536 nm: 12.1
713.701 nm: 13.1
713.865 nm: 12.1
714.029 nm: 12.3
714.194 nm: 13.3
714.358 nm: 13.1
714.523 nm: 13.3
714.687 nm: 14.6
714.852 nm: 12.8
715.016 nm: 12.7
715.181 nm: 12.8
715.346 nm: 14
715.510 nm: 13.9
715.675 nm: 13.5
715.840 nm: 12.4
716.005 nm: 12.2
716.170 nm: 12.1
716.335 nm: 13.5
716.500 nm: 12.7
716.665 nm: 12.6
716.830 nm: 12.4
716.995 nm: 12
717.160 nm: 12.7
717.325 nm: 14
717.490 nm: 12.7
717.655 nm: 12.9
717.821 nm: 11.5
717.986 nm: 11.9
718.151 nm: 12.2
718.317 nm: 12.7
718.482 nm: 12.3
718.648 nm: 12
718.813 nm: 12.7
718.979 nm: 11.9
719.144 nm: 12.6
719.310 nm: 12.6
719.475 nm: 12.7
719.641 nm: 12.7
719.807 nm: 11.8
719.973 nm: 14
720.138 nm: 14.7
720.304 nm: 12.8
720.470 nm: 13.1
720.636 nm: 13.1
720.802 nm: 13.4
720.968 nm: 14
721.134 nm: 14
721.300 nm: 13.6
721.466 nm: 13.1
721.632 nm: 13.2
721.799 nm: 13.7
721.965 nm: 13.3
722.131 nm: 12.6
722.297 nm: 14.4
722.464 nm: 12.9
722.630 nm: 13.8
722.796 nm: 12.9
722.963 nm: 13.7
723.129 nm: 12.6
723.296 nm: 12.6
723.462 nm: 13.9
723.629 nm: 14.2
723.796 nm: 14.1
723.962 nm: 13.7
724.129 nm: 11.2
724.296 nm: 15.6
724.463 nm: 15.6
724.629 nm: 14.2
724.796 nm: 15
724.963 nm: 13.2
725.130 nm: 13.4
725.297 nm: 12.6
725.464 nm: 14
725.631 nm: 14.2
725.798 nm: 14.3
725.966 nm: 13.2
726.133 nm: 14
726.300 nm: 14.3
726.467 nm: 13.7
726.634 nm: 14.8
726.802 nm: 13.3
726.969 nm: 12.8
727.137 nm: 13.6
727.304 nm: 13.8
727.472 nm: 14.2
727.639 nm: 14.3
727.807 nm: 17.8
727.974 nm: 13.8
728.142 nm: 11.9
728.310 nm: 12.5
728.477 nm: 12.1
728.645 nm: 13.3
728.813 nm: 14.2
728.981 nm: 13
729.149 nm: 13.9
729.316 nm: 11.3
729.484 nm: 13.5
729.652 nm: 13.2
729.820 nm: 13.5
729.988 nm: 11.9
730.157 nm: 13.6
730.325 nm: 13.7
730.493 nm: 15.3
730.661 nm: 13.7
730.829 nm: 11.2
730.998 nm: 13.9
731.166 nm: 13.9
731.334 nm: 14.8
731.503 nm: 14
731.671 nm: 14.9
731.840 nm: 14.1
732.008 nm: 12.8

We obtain 1.7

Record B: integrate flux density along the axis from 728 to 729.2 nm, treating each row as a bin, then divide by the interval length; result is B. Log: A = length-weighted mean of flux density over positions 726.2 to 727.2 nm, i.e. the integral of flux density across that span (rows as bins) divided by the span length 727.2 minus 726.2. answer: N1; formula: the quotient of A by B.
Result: 1.06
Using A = 13.8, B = 13.0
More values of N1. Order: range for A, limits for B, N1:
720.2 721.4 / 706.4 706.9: 1.04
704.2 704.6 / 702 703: 0.94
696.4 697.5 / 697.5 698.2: 0.95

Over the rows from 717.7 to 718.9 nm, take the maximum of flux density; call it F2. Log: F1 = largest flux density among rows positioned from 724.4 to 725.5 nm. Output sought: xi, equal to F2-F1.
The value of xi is -2.9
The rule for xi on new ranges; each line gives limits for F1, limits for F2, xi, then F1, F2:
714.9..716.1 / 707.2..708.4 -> -1.0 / 14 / 13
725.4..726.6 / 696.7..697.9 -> 0.5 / 14.3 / 14.8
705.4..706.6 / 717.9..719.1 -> -0.3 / 13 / 12.7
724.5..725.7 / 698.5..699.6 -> -0.9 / 15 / 14.1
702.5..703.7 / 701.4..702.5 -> 0.6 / 13.8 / 14.4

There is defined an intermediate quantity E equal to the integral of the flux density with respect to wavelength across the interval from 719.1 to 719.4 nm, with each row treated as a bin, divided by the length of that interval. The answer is 12.6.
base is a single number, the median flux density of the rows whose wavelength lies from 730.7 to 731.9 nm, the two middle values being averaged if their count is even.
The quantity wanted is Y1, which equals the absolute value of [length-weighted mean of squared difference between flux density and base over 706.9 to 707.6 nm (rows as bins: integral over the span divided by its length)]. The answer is 3.1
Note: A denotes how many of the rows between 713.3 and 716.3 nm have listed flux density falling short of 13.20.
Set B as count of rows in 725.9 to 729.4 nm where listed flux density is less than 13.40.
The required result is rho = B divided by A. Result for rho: 0.75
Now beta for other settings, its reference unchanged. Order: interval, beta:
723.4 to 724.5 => 2.6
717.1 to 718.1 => 2.0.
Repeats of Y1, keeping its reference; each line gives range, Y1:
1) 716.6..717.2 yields 2.6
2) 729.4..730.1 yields 1.3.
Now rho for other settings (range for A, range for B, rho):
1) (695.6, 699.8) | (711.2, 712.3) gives 0.43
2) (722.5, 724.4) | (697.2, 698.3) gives 0.50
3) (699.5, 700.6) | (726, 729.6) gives 2.67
